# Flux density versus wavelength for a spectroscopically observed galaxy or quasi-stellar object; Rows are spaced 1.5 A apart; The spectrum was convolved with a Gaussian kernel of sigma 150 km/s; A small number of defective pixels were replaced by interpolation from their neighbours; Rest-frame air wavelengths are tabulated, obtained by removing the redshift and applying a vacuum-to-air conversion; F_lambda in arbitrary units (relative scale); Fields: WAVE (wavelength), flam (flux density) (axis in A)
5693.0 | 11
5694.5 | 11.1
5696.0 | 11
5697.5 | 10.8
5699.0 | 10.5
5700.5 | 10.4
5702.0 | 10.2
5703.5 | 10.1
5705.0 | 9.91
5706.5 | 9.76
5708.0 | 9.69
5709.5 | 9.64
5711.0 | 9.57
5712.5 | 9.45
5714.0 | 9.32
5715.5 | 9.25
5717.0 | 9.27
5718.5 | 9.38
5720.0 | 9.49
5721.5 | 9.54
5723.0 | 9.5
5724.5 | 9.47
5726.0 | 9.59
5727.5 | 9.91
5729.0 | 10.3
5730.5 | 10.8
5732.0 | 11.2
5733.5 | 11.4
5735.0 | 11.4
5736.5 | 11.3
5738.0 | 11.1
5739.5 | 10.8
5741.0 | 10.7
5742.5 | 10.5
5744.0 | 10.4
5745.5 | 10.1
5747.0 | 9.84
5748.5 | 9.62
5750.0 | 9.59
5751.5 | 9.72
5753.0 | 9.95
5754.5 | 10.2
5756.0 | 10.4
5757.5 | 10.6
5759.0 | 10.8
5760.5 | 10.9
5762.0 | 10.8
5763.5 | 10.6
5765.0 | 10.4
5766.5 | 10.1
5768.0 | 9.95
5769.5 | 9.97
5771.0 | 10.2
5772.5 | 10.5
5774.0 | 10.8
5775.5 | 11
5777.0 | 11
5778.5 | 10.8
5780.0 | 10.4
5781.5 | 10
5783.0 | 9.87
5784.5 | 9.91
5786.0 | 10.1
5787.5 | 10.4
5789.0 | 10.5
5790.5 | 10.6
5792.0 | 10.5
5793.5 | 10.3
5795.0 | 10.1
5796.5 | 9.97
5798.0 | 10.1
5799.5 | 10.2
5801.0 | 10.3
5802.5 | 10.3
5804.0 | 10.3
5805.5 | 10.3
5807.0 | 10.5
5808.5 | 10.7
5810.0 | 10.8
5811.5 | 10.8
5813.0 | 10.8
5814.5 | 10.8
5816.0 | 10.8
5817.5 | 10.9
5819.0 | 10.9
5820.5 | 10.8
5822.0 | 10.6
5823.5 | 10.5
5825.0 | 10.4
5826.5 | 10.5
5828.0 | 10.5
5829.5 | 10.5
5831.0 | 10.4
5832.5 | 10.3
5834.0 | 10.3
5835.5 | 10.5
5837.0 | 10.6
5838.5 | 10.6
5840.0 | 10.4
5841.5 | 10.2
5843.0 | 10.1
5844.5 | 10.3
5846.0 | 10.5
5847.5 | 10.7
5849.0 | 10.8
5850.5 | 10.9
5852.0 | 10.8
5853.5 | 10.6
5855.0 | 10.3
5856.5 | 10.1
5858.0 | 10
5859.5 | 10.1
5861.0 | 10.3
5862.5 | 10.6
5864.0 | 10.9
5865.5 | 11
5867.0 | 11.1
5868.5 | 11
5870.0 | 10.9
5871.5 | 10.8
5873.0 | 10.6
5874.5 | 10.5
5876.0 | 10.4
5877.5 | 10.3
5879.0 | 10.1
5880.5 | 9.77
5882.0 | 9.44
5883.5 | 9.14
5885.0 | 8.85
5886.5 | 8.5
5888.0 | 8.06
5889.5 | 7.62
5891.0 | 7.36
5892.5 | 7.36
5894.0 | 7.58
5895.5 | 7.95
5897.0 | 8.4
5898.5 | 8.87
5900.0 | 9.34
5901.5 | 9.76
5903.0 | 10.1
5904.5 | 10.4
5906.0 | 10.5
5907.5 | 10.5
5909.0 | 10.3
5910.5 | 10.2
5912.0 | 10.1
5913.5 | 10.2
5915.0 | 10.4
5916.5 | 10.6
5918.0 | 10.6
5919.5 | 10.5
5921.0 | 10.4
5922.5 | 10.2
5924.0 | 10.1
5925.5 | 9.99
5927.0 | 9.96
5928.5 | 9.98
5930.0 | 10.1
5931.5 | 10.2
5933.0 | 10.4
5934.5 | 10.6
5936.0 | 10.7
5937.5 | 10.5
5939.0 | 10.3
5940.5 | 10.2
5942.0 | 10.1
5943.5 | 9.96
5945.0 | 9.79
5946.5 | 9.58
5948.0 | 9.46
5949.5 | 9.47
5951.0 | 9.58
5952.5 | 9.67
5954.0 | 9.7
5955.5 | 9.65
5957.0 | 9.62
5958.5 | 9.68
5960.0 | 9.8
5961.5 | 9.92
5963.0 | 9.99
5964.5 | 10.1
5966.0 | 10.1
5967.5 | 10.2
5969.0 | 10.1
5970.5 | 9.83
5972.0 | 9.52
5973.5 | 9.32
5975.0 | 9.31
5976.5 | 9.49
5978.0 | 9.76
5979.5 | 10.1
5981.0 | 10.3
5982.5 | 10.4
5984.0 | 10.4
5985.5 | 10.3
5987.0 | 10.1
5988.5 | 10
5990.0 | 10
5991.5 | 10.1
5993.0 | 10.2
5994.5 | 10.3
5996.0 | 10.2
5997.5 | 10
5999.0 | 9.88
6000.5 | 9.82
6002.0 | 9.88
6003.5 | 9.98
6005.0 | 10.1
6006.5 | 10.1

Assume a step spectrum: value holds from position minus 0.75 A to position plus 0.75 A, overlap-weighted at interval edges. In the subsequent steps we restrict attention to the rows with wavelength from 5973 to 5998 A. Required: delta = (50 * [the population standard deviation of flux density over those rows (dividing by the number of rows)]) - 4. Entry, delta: 13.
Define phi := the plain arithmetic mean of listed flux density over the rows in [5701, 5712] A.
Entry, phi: 9.8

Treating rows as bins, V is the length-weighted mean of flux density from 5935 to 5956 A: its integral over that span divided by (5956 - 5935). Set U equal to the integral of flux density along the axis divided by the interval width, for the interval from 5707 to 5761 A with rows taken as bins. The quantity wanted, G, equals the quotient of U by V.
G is 1.021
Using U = 10.1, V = 9.9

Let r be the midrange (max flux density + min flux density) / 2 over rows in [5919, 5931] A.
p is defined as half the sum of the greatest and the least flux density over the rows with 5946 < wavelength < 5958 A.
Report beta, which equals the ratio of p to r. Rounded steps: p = 9.6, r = 10.2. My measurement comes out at 0.94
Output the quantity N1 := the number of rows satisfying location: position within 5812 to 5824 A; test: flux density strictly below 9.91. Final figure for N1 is 0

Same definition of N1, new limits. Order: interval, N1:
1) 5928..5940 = 0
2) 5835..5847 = 0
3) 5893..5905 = 6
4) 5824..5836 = 0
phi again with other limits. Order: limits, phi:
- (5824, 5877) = 10.5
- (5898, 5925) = 10.2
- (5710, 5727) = 9.4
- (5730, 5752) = 10.6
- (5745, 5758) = 10.0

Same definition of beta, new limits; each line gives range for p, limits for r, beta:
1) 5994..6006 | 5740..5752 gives 0.99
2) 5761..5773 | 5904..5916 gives 1.01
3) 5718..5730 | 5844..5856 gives 0.93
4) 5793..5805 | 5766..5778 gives 0.97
